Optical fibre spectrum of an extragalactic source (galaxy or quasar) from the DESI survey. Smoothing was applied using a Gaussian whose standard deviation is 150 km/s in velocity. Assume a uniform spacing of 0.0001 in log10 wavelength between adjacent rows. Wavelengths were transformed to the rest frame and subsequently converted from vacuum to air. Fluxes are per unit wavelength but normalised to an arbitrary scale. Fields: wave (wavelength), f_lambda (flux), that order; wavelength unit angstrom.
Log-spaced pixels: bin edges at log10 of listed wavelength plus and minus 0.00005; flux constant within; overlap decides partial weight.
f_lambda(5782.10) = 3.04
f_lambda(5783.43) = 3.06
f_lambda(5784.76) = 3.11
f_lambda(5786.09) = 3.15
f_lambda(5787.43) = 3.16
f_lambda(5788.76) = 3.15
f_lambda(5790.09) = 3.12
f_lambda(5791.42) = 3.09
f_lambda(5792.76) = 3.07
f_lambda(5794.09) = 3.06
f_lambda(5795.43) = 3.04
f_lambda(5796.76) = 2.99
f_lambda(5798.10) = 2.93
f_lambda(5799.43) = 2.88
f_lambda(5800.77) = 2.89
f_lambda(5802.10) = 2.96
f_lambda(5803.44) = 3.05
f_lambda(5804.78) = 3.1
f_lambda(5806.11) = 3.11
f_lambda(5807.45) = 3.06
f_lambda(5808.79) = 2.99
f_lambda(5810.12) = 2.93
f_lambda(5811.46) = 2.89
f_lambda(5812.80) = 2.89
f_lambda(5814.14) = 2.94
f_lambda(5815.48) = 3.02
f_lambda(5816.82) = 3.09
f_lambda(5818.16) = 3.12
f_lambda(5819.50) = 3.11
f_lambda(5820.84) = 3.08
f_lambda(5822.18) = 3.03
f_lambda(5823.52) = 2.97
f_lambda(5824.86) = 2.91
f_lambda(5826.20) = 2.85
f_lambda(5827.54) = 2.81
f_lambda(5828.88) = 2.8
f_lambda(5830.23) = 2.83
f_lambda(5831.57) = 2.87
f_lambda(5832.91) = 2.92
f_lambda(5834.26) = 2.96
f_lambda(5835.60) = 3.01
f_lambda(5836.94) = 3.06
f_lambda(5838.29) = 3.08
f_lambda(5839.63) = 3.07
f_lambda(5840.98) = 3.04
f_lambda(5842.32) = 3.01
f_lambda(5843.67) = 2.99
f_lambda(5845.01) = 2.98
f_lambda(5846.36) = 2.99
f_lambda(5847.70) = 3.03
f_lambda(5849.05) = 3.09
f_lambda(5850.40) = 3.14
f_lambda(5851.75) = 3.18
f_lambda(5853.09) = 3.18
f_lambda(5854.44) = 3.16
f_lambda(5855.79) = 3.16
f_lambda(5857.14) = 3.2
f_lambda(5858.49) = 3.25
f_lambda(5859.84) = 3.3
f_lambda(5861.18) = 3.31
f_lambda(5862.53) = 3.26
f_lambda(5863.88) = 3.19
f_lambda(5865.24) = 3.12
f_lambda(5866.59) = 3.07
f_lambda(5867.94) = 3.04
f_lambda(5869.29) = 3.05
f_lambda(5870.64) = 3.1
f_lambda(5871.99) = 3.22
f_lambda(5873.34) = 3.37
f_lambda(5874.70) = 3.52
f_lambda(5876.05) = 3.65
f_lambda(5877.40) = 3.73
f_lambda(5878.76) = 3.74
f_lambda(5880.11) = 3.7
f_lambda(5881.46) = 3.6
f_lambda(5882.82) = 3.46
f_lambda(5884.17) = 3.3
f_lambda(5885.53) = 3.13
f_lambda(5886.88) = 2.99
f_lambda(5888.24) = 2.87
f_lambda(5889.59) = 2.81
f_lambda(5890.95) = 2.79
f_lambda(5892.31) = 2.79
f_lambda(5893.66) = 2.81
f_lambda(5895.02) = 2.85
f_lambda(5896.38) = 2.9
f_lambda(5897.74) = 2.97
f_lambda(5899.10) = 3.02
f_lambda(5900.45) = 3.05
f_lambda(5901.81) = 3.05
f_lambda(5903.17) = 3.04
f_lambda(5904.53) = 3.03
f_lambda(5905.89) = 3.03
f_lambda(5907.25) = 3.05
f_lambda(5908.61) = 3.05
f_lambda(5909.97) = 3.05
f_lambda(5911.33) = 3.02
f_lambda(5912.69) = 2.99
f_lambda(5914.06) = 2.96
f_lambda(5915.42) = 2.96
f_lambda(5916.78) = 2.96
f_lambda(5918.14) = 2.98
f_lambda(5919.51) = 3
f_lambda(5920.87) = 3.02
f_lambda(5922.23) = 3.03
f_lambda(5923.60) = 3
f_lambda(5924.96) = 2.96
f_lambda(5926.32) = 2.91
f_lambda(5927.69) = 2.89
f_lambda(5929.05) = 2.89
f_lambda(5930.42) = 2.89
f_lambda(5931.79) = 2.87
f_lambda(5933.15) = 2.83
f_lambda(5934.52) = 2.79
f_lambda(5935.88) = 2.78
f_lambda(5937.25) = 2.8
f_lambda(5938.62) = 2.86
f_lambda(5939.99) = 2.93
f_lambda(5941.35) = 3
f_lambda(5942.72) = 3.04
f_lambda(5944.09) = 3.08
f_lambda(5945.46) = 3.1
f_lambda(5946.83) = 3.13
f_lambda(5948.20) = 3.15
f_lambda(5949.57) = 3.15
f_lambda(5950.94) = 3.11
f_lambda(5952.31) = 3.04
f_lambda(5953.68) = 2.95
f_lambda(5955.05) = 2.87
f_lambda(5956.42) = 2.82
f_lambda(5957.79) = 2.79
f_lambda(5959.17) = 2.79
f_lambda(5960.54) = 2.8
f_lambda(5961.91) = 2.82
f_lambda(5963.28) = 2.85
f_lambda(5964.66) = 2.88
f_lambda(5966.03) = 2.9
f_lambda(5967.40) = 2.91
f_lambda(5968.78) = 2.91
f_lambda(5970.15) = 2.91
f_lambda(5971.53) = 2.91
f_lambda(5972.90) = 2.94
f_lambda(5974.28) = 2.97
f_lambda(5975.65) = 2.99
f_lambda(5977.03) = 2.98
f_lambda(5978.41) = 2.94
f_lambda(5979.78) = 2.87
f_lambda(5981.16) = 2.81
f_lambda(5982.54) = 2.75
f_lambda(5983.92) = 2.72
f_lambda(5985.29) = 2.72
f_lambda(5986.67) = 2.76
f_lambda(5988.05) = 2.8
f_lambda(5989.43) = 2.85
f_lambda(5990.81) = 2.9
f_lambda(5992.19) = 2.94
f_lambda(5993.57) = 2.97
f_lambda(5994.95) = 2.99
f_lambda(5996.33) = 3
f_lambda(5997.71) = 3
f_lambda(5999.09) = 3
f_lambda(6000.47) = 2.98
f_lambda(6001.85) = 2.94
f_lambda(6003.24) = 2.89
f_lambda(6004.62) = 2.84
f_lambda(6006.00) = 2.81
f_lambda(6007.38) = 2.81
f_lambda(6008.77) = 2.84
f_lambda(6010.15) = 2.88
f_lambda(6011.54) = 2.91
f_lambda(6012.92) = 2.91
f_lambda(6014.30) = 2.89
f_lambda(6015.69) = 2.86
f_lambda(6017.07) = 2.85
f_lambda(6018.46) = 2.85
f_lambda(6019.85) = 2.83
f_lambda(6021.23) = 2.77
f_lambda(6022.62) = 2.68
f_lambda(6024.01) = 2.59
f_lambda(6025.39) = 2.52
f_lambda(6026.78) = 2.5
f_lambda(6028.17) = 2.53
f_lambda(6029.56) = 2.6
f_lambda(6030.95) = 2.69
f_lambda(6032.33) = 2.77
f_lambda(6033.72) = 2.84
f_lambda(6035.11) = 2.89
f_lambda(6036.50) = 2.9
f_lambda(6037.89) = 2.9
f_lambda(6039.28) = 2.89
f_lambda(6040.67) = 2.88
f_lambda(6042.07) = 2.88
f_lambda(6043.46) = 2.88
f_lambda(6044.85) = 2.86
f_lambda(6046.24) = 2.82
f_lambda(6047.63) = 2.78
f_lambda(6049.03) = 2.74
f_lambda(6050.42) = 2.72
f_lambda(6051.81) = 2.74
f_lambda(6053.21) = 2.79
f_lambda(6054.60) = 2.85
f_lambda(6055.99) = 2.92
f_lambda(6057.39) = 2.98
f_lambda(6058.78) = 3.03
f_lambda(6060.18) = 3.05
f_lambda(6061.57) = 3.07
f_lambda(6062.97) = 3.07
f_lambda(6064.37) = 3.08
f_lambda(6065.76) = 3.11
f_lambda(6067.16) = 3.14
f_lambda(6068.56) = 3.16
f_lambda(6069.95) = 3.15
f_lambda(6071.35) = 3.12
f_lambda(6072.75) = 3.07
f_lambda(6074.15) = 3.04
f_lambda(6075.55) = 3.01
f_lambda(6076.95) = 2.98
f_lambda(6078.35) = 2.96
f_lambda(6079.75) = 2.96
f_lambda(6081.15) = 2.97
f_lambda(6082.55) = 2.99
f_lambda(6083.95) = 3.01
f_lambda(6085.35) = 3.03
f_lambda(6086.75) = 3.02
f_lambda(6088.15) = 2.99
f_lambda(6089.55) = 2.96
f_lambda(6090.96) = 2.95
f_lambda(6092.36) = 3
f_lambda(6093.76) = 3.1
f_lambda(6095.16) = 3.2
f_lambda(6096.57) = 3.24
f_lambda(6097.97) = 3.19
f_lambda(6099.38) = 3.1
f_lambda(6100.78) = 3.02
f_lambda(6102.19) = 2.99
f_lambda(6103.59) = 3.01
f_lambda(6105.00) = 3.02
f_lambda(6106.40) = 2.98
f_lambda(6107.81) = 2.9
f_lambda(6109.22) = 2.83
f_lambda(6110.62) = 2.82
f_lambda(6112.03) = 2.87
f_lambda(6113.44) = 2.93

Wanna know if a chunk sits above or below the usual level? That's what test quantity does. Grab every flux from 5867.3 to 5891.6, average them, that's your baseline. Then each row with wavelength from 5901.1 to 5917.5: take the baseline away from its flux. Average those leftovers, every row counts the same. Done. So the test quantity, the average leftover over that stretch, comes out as -0.27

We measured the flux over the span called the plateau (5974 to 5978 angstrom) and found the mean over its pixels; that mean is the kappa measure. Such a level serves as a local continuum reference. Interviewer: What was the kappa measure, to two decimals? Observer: 2.98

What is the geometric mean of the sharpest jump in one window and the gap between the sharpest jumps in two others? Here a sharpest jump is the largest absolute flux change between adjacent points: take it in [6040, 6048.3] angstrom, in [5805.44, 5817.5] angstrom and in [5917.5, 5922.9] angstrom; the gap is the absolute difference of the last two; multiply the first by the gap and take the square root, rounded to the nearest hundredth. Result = 0.05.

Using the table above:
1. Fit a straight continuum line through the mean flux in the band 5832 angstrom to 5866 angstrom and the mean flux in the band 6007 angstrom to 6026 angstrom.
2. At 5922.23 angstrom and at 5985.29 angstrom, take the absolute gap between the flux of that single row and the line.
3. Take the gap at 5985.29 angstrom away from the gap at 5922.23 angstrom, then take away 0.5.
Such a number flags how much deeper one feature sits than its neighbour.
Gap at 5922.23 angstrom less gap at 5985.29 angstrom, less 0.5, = -0.579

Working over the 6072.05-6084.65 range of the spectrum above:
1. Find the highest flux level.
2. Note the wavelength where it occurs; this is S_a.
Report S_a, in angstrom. 6072.75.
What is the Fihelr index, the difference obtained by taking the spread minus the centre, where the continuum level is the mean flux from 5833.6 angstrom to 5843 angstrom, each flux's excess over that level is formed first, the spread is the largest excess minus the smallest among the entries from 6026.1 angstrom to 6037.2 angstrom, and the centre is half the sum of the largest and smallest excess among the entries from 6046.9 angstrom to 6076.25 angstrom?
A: 0.49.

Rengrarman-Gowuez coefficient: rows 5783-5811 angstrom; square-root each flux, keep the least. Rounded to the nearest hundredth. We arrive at 1.70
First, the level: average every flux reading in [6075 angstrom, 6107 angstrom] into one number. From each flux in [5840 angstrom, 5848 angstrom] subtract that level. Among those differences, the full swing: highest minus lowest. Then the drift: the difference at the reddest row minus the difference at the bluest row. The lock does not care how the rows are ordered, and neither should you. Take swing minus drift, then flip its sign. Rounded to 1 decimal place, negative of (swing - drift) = -0.1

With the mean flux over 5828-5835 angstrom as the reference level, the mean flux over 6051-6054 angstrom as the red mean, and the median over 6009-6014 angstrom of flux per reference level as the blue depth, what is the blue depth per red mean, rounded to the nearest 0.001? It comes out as 0.366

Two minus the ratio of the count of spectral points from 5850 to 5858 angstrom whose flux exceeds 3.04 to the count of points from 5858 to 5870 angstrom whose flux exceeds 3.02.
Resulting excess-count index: 1.33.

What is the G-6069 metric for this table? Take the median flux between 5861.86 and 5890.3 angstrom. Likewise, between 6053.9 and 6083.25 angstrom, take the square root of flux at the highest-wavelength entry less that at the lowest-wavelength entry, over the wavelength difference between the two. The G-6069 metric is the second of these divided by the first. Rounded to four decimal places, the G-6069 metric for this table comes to 0.0005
